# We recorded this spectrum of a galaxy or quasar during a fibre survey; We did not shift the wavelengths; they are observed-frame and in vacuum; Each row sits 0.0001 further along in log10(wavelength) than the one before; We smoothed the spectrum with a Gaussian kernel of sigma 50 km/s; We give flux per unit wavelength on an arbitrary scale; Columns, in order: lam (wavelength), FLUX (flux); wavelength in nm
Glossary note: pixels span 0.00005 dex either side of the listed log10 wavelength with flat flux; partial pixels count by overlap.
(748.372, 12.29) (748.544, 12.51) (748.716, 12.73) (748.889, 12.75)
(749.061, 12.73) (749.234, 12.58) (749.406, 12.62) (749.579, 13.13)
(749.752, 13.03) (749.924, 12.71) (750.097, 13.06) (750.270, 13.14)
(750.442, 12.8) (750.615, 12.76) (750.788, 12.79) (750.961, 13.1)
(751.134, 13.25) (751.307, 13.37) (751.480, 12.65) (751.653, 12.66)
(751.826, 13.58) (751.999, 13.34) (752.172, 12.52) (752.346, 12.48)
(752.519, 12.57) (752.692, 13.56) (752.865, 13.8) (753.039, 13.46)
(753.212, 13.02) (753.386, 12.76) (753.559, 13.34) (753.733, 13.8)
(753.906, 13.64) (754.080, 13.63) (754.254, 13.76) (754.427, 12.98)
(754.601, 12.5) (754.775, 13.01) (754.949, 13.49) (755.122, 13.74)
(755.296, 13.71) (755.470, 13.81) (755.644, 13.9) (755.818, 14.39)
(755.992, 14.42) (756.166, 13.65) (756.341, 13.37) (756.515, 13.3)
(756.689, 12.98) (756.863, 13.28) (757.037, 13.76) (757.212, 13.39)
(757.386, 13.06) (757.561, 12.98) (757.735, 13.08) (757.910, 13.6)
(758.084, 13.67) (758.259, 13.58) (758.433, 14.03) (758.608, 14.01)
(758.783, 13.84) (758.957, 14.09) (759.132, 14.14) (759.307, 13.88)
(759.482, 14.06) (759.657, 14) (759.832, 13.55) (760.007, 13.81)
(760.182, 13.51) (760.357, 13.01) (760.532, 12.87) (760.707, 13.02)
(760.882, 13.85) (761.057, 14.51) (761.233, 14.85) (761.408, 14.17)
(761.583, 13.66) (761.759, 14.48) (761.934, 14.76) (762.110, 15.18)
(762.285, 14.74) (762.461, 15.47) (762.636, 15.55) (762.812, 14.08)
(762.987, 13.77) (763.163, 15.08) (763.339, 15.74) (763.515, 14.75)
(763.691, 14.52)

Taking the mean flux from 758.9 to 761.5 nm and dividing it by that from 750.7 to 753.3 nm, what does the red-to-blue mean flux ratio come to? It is 1.06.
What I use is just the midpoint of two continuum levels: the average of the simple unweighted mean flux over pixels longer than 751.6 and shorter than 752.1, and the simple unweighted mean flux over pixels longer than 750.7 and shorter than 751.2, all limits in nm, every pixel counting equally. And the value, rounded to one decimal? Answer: 13.1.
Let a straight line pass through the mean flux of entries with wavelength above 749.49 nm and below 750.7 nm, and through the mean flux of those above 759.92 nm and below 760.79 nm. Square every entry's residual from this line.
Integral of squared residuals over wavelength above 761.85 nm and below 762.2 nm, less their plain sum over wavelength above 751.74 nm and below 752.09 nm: 0.5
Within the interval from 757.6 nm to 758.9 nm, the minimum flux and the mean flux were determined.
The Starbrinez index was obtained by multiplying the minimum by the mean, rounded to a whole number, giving 179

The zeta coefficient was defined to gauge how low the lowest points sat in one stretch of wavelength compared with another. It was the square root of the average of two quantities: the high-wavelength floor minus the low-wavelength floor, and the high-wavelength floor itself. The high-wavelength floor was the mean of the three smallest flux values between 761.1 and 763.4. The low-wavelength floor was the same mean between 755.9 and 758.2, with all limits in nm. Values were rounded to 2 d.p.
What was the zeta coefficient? 2.71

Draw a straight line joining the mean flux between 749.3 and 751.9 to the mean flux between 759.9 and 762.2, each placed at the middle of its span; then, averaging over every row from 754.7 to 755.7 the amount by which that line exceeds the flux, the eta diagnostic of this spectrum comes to -0.19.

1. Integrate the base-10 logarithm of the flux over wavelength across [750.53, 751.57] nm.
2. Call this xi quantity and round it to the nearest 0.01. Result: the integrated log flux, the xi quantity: 1.16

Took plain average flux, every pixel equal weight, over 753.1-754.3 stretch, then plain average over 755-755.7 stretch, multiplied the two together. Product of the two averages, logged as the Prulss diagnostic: 185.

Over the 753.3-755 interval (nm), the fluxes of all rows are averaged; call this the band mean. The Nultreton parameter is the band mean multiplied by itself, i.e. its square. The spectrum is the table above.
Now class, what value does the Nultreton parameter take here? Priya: 177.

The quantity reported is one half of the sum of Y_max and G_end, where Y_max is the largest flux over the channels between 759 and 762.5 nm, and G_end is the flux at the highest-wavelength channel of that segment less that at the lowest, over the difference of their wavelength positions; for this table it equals 7.9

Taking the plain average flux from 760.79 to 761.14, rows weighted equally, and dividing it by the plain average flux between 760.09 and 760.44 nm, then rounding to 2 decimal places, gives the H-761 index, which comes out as 1.07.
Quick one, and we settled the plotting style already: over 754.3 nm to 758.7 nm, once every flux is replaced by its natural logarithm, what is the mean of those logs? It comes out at 2.60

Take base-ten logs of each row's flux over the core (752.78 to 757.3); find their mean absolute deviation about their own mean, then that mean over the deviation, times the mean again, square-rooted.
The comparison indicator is 11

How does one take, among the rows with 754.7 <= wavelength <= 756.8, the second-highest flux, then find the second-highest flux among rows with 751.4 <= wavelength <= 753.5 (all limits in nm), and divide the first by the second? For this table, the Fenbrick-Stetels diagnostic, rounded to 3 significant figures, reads 1.06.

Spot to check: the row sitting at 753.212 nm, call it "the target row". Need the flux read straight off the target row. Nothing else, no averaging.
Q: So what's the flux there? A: 13.02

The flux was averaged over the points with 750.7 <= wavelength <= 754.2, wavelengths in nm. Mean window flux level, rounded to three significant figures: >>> 13.2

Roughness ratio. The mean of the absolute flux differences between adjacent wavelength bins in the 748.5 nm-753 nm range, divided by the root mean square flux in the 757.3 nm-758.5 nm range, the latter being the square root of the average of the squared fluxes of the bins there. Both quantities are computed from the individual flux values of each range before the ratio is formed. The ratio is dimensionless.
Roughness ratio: 0.0205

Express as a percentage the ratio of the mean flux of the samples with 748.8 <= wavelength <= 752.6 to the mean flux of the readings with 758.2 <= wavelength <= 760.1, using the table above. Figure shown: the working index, 92.7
